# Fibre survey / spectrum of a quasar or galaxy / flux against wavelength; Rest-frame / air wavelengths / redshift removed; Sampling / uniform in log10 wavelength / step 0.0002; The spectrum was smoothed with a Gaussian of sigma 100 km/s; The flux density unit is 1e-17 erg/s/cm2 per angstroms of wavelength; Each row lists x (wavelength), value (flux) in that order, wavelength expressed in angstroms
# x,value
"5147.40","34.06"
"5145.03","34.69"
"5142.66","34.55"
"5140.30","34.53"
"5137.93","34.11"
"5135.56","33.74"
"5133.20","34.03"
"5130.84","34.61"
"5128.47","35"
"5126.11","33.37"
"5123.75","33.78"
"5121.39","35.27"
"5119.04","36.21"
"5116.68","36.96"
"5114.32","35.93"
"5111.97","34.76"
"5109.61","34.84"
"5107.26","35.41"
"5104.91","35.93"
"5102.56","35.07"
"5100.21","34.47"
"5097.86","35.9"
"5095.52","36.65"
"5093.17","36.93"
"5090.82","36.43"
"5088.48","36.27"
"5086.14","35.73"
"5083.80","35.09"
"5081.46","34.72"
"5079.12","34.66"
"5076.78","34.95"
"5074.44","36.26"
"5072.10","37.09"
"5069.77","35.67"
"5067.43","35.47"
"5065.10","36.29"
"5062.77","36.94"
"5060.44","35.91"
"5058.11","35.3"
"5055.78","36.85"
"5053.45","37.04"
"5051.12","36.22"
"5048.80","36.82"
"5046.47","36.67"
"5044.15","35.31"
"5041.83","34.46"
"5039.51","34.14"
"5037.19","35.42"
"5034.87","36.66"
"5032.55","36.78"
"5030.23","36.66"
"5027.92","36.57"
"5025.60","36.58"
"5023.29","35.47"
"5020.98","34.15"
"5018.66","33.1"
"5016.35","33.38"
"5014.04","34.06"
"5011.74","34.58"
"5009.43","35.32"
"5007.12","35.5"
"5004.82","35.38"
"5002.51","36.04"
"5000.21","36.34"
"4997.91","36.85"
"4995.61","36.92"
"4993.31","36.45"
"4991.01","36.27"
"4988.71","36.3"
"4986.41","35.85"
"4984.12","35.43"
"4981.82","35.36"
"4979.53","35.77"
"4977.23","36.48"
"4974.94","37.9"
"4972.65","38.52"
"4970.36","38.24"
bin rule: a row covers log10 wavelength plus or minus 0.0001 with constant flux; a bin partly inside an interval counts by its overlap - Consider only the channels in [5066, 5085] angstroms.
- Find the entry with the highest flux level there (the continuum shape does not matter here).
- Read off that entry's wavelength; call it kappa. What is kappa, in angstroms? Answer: 5072.10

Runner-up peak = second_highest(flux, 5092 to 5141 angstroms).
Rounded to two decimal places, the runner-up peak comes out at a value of 36.93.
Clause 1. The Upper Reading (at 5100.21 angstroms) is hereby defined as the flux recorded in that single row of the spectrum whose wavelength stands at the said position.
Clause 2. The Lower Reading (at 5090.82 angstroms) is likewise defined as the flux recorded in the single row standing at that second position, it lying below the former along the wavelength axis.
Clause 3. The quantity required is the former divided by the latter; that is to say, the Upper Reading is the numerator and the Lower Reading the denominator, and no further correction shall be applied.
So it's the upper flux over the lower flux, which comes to 0.95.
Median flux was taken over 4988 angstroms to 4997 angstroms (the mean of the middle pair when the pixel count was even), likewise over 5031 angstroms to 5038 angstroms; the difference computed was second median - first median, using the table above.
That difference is 0.3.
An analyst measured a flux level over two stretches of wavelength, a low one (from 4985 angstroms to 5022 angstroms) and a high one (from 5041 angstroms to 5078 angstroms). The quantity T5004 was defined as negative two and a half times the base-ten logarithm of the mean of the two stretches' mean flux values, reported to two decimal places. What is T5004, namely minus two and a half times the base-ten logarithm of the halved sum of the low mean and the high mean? -3.88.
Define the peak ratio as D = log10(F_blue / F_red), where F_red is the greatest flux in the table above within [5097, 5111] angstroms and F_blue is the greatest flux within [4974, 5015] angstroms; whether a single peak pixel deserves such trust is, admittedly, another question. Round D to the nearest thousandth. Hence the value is 0.023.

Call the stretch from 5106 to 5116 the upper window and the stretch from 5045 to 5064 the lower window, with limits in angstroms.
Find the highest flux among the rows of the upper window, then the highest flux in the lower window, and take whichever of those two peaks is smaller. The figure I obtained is 35.9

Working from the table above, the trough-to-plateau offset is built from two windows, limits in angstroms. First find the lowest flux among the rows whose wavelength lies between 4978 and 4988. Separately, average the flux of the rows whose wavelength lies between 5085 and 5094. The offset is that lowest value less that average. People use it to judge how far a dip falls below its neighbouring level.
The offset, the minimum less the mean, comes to -1.0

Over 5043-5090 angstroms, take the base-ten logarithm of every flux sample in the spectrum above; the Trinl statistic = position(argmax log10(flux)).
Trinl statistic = 5072.10 angstroms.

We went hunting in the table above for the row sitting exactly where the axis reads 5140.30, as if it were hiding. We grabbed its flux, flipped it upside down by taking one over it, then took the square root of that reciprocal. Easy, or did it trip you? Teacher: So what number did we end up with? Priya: 0.170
